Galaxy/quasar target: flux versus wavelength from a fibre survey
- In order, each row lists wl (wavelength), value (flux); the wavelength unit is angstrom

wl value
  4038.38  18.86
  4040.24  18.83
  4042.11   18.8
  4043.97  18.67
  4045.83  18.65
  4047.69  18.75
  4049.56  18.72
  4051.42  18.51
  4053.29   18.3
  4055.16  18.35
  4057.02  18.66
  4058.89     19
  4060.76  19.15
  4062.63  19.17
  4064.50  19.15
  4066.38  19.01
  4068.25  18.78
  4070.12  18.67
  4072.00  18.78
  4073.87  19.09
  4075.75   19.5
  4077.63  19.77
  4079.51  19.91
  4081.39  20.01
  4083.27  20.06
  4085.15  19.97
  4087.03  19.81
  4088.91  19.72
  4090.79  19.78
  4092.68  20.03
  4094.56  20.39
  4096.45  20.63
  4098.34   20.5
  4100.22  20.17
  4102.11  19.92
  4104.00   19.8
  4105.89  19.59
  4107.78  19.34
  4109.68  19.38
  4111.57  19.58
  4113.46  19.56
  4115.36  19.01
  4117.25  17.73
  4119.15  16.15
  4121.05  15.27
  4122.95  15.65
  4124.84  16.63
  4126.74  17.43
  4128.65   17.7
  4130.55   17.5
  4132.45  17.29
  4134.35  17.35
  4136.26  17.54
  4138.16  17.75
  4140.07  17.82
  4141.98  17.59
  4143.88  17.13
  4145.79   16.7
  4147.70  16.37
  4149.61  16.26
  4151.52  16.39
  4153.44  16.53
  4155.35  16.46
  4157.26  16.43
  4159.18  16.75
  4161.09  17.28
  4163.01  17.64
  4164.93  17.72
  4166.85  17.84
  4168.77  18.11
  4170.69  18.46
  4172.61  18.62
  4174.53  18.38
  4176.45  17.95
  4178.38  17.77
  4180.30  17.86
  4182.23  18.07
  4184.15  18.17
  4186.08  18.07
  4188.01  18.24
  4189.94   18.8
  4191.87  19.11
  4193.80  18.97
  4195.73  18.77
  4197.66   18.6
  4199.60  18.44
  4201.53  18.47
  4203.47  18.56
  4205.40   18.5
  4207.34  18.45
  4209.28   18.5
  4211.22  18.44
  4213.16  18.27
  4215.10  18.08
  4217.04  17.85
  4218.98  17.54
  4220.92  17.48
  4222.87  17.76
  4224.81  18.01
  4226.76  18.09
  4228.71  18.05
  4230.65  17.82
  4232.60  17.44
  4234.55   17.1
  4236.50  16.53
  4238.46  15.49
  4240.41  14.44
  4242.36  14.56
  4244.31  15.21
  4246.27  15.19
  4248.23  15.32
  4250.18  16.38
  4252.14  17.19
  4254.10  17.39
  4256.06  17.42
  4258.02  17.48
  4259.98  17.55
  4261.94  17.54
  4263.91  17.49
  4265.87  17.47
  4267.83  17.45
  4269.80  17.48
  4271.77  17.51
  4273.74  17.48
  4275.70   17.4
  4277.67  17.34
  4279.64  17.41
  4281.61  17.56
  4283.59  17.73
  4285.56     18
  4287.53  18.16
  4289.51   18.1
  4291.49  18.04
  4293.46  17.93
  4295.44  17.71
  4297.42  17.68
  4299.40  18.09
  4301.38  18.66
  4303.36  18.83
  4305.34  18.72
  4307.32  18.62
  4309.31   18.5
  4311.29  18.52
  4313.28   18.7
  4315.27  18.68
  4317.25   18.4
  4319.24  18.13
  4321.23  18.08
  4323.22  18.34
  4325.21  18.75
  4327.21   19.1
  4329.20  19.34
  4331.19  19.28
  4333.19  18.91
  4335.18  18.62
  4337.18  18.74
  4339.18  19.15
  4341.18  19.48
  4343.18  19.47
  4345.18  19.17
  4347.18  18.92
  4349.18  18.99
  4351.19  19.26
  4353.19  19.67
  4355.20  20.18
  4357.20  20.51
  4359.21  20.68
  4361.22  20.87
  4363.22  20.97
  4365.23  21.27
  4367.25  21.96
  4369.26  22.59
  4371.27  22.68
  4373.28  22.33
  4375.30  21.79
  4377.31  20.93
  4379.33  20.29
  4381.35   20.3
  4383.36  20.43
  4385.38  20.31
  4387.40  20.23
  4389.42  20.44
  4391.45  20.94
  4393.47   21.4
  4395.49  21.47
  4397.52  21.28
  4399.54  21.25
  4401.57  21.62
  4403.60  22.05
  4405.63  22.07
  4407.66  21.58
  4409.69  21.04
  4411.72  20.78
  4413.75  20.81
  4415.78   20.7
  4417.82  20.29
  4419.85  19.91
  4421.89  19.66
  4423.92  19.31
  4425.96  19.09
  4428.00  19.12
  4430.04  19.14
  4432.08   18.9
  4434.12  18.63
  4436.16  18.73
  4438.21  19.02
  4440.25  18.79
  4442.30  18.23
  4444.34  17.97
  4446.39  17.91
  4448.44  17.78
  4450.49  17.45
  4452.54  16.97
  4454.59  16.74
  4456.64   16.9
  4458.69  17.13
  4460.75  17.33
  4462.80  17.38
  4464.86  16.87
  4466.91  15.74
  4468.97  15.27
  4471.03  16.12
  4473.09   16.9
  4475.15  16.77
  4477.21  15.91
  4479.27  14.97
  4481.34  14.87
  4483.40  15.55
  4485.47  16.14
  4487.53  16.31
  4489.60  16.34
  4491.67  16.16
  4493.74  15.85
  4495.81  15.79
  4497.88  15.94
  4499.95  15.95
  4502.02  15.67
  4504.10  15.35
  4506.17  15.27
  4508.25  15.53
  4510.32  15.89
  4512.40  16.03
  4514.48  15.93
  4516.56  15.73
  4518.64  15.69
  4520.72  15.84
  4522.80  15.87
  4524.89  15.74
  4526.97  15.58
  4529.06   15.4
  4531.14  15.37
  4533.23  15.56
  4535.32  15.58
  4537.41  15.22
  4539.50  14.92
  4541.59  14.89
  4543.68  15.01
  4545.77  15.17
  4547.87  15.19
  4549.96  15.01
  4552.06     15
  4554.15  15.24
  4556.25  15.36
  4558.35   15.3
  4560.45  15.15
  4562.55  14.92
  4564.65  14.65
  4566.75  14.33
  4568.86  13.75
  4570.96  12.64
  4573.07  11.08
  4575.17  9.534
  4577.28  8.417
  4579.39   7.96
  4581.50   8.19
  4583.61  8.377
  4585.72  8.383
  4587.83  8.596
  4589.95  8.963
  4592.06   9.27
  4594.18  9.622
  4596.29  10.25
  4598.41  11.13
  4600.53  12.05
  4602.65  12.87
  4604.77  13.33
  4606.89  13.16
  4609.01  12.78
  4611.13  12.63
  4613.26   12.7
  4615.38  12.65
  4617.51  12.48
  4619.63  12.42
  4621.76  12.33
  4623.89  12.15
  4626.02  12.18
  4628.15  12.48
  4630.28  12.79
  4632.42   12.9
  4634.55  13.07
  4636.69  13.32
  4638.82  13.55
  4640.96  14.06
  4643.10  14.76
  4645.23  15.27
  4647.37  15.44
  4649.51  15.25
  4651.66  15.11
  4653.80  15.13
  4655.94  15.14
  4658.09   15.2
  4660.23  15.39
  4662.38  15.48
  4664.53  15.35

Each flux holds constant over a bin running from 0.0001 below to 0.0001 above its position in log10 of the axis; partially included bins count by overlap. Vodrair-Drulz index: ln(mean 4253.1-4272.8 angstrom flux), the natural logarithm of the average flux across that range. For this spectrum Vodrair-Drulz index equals 2.86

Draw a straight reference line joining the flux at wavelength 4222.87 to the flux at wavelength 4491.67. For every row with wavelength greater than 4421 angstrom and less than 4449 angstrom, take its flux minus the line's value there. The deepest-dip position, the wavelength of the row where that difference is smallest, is 4448.44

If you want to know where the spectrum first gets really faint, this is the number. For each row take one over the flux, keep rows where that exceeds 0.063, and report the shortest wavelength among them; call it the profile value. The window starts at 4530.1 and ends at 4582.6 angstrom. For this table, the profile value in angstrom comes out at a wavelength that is 4531.14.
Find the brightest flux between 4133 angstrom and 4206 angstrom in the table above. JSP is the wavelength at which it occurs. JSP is 4191.87 angstrom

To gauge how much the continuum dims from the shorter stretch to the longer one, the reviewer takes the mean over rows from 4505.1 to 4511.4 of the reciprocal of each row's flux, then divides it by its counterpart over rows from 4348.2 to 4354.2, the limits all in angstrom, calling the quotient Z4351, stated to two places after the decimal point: 1.24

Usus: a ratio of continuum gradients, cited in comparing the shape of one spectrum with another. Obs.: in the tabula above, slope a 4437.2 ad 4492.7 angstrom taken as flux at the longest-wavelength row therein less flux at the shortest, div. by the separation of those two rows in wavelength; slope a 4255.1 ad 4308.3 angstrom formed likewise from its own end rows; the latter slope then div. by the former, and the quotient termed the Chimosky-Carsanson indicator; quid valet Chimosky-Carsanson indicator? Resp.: -0.4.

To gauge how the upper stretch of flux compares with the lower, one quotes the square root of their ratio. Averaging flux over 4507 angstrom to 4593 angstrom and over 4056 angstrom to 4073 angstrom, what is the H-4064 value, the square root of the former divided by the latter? 0.85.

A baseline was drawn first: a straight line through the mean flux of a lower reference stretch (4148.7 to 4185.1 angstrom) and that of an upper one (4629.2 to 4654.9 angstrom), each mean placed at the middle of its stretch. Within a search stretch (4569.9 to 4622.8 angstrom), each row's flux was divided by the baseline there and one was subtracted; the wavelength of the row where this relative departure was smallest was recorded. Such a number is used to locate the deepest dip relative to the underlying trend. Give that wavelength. 4579.39 angstrom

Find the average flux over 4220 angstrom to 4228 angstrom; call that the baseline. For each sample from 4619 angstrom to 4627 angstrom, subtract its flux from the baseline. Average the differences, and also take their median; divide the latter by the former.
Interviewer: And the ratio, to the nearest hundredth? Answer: 1.00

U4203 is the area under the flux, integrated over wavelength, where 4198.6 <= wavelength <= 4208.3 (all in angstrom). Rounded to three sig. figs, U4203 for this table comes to 179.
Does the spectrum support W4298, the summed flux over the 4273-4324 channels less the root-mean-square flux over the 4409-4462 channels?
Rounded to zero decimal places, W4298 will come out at 452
